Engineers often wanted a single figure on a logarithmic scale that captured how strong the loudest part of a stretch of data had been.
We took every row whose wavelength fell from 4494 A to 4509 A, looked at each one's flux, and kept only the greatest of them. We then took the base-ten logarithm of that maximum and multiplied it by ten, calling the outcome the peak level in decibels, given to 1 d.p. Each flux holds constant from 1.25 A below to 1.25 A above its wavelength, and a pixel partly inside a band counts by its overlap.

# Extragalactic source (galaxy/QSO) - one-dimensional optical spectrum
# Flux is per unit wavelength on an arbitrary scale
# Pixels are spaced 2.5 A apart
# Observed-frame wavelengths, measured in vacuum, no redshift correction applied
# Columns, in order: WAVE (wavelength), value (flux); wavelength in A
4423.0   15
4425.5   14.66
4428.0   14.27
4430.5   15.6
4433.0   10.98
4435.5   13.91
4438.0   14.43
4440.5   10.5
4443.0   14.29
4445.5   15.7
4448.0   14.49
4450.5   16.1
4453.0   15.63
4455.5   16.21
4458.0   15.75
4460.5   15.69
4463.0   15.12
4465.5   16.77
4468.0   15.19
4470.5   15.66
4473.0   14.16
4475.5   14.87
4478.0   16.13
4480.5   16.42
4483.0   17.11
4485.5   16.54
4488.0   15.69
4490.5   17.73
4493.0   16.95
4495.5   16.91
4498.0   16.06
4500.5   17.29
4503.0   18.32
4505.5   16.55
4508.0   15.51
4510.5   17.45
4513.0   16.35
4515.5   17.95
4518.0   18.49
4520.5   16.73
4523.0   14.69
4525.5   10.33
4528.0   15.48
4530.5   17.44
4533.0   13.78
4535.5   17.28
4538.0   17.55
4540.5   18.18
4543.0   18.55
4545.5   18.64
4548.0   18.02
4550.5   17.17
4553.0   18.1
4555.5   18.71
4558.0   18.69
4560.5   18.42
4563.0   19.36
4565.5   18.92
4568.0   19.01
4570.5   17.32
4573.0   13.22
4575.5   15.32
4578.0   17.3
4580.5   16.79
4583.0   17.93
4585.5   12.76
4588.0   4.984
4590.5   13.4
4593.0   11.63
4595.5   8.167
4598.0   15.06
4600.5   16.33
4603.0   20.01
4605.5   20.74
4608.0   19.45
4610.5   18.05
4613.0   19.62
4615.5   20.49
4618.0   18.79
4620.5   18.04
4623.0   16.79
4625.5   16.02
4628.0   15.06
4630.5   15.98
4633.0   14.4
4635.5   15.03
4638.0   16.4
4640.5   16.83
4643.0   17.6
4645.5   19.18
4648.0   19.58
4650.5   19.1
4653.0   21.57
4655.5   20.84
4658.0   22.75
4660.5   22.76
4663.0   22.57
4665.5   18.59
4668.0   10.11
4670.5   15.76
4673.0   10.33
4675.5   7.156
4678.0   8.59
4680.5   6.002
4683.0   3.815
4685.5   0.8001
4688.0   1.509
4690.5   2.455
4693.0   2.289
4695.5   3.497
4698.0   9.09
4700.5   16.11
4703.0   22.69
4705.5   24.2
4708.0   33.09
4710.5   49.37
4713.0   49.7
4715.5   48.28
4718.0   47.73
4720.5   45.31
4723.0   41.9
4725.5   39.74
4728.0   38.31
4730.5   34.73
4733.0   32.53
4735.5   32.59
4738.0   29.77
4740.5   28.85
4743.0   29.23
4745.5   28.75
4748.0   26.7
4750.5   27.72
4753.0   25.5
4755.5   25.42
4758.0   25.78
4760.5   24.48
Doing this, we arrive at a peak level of 12.6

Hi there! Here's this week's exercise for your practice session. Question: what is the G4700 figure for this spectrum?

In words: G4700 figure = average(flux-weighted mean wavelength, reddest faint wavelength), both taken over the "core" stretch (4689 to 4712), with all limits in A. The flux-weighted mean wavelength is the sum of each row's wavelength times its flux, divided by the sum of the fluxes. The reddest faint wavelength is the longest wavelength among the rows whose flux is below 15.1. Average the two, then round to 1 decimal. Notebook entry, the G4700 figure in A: 4701.8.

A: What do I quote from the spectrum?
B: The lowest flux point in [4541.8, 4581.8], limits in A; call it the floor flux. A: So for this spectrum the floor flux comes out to 13.22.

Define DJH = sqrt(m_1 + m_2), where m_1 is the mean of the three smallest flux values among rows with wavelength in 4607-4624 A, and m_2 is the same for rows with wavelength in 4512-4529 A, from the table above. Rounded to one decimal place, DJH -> 5.6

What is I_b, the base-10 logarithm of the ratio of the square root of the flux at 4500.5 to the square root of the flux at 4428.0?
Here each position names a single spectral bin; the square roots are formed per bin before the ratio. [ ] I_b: 0.042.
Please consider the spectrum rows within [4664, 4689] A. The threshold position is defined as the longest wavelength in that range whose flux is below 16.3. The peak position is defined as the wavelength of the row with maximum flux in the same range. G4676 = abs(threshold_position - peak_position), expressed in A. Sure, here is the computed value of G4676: 22.5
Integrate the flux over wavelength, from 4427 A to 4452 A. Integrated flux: 351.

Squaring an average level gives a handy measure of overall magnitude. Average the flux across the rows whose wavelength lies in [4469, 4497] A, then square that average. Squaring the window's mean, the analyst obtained 262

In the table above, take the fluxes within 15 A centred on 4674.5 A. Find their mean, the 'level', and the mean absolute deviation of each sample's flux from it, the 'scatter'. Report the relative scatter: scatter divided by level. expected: 0.25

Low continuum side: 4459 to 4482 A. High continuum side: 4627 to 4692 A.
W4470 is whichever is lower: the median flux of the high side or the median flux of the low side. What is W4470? 15.7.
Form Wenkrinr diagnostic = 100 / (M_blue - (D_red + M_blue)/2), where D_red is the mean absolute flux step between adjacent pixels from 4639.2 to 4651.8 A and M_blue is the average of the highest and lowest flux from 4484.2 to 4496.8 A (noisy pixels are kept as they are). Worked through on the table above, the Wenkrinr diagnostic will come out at 13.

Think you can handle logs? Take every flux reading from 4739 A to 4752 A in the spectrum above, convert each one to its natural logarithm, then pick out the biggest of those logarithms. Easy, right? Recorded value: 3.38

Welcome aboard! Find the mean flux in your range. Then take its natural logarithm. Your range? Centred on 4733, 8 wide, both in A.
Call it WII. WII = 3.5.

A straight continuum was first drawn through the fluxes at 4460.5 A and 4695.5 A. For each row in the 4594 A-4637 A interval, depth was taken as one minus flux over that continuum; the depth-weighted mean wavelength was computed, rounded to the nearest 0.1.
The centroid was 4617.1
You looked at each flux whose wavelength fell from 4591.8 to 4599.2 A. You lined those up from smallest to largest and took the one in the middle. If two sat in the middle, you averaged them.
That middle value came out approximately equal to 12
